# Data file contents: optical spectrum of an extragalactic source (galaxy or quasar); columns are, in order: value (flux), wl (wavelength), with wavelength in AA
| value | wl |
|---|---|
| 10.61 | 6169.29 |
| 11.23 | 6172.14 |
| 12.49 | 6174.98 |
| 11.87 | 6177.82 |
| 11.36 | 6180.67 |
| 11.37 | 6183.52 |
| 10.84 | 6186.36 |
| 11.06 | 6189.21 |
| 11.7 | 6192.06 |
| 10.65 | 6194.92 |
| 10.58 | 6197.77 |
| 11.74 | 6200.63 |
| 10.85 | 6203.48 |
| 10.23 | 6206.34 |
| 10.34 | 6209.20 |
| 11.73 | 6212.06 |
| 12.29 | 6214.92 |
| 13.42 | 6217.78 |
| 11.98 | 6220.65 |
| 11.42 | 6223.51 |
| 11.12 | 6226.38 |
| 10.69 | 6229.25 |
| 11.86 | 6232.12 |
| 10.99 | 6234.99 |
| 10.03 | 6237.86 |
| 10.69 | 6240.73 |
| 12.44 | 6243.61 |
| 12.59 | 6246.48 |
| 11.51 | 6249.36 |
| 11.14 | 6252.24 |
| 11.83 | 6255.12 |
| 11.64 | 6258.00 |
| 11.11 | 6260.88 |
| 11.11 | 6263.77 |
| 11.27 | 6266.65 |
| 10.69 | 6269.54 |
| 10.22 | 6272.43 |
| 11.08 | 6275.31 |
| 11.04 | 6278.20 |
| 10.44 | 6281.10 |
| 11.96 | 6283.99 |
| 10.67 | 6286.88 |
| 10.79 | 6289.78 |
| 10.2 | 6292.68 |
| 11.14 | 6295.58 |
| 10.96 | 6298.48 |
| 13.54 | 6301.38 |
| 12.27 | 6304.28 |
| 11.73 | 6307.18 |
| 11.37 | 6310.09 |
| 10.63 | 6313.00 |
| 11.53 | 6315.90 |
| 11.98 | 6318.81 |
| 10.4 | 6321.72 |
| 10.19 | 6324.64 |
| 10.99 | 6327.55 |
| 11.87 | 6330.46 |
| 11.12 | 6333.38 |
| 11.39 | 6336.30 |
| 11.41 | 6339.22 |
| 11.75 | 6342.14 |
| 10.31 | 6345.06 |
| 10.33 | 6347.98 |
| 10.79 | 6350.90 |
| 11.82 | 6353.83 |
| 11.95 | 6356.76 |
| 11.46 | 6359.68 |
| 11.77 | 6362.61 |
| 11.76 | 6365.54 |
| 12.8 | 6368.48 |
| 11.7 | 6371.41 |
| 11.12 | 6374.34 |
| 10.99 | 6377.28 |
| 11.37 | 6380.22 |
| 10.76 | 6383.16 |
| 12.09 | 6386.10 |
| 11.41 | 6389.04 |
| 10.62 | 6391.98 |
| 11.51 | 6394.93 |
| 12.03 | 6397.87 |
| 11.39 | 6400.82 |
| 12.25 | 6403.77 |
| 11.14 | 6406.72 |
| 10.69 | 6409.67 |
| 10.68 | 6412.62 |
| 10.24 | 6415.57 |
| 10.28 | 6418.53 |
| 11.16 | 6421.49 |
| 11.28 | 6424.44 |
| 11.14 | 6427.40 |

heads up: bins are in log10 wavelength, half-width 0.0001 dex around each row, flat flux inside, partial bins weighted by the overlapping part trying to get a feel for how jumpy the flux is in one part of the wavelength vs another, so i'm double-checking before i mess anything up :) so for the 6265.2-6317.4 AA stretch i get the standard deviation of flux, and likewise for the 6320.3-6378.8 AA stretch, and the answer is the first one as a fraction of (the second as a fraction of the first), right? 1.0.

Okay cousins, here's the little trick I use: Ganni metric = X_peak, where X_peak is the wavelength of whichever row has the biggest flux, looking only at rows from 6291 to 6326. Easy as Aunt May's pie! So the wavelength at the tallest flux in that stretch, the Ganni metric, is 6301.38 AA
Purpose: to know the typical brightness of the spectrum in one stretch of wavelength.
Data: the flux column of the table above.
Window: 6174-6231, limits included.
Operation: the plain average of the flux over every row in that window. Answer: 11.4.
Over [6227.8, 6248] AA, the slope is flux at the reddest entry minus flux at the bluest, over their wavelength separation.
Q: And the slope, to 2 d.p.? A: 0.11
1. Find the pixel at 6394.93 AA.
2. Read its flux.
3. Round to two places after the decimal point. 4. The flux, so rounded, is 11.51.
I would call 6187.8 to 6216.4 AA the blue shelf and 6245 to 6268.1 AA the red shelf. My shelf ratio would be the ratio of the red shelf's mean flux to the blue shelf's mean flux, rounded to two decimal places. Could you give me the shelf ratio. 1.04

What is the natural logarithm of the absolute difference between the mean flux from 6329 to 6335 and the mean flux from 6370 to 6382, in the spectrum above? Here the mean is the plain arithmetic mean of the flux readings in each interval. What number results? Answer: -1.6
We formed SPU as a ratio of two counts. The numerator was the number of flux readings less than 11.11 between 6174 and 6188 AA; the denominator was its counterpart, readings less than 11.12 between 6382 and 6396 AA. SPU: 0.50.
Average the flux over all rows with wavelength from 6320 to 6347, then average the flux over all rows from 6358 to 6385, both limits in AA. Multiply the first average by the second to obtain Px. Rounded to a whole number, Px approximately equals 127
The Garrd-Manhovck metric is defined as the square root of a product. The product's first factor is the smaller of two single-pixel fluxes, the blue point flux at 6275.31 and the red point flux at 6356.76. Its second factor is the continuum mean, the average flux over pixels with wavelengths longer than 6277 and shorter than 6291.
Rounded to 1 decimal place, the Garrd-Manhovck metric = 11.0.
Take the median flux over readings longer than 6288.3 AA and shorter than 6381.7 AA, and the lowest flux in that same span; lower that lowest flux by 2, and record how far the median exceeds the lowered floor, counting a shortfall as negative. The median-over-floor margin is 3.19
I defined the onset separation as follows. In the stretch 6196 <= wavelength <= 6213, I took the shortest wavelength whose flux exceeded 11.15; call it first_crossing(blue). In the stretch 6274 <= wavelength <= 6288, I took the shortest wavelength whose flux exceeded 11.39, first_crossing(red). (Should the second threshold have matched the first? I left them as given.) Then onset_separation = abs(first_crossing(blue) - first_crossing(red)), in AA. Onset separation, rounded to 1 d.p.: 83.4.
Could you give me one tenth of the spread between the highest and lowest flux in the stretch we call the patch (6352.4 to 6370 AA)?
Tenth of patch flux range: 0.13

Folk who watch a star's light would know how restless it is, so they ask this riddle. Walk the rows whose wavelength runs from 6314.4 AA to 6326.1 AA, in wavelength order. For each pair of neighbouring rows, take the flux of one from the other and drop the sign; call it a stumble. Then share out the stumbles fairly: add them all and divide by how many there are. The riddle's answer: 0.75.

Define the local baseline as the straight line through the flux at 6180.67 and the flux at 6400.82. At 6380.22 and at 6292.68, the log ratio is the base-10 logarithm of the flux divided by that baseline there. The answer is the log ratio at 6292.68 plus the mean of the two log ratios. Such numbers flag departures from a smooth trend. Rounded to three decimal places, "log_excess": -0.071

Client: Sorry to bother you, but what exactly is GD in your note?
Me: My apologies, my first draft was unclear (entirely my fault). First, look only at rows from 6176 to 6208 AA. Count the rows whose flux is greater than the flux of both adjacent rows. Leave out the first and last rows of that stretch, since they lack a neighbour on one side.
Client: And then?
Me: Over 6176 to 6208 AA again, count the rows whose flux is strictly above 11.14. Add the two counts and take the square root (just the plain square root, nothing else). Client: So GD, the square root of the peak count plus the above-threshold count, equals 2.83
